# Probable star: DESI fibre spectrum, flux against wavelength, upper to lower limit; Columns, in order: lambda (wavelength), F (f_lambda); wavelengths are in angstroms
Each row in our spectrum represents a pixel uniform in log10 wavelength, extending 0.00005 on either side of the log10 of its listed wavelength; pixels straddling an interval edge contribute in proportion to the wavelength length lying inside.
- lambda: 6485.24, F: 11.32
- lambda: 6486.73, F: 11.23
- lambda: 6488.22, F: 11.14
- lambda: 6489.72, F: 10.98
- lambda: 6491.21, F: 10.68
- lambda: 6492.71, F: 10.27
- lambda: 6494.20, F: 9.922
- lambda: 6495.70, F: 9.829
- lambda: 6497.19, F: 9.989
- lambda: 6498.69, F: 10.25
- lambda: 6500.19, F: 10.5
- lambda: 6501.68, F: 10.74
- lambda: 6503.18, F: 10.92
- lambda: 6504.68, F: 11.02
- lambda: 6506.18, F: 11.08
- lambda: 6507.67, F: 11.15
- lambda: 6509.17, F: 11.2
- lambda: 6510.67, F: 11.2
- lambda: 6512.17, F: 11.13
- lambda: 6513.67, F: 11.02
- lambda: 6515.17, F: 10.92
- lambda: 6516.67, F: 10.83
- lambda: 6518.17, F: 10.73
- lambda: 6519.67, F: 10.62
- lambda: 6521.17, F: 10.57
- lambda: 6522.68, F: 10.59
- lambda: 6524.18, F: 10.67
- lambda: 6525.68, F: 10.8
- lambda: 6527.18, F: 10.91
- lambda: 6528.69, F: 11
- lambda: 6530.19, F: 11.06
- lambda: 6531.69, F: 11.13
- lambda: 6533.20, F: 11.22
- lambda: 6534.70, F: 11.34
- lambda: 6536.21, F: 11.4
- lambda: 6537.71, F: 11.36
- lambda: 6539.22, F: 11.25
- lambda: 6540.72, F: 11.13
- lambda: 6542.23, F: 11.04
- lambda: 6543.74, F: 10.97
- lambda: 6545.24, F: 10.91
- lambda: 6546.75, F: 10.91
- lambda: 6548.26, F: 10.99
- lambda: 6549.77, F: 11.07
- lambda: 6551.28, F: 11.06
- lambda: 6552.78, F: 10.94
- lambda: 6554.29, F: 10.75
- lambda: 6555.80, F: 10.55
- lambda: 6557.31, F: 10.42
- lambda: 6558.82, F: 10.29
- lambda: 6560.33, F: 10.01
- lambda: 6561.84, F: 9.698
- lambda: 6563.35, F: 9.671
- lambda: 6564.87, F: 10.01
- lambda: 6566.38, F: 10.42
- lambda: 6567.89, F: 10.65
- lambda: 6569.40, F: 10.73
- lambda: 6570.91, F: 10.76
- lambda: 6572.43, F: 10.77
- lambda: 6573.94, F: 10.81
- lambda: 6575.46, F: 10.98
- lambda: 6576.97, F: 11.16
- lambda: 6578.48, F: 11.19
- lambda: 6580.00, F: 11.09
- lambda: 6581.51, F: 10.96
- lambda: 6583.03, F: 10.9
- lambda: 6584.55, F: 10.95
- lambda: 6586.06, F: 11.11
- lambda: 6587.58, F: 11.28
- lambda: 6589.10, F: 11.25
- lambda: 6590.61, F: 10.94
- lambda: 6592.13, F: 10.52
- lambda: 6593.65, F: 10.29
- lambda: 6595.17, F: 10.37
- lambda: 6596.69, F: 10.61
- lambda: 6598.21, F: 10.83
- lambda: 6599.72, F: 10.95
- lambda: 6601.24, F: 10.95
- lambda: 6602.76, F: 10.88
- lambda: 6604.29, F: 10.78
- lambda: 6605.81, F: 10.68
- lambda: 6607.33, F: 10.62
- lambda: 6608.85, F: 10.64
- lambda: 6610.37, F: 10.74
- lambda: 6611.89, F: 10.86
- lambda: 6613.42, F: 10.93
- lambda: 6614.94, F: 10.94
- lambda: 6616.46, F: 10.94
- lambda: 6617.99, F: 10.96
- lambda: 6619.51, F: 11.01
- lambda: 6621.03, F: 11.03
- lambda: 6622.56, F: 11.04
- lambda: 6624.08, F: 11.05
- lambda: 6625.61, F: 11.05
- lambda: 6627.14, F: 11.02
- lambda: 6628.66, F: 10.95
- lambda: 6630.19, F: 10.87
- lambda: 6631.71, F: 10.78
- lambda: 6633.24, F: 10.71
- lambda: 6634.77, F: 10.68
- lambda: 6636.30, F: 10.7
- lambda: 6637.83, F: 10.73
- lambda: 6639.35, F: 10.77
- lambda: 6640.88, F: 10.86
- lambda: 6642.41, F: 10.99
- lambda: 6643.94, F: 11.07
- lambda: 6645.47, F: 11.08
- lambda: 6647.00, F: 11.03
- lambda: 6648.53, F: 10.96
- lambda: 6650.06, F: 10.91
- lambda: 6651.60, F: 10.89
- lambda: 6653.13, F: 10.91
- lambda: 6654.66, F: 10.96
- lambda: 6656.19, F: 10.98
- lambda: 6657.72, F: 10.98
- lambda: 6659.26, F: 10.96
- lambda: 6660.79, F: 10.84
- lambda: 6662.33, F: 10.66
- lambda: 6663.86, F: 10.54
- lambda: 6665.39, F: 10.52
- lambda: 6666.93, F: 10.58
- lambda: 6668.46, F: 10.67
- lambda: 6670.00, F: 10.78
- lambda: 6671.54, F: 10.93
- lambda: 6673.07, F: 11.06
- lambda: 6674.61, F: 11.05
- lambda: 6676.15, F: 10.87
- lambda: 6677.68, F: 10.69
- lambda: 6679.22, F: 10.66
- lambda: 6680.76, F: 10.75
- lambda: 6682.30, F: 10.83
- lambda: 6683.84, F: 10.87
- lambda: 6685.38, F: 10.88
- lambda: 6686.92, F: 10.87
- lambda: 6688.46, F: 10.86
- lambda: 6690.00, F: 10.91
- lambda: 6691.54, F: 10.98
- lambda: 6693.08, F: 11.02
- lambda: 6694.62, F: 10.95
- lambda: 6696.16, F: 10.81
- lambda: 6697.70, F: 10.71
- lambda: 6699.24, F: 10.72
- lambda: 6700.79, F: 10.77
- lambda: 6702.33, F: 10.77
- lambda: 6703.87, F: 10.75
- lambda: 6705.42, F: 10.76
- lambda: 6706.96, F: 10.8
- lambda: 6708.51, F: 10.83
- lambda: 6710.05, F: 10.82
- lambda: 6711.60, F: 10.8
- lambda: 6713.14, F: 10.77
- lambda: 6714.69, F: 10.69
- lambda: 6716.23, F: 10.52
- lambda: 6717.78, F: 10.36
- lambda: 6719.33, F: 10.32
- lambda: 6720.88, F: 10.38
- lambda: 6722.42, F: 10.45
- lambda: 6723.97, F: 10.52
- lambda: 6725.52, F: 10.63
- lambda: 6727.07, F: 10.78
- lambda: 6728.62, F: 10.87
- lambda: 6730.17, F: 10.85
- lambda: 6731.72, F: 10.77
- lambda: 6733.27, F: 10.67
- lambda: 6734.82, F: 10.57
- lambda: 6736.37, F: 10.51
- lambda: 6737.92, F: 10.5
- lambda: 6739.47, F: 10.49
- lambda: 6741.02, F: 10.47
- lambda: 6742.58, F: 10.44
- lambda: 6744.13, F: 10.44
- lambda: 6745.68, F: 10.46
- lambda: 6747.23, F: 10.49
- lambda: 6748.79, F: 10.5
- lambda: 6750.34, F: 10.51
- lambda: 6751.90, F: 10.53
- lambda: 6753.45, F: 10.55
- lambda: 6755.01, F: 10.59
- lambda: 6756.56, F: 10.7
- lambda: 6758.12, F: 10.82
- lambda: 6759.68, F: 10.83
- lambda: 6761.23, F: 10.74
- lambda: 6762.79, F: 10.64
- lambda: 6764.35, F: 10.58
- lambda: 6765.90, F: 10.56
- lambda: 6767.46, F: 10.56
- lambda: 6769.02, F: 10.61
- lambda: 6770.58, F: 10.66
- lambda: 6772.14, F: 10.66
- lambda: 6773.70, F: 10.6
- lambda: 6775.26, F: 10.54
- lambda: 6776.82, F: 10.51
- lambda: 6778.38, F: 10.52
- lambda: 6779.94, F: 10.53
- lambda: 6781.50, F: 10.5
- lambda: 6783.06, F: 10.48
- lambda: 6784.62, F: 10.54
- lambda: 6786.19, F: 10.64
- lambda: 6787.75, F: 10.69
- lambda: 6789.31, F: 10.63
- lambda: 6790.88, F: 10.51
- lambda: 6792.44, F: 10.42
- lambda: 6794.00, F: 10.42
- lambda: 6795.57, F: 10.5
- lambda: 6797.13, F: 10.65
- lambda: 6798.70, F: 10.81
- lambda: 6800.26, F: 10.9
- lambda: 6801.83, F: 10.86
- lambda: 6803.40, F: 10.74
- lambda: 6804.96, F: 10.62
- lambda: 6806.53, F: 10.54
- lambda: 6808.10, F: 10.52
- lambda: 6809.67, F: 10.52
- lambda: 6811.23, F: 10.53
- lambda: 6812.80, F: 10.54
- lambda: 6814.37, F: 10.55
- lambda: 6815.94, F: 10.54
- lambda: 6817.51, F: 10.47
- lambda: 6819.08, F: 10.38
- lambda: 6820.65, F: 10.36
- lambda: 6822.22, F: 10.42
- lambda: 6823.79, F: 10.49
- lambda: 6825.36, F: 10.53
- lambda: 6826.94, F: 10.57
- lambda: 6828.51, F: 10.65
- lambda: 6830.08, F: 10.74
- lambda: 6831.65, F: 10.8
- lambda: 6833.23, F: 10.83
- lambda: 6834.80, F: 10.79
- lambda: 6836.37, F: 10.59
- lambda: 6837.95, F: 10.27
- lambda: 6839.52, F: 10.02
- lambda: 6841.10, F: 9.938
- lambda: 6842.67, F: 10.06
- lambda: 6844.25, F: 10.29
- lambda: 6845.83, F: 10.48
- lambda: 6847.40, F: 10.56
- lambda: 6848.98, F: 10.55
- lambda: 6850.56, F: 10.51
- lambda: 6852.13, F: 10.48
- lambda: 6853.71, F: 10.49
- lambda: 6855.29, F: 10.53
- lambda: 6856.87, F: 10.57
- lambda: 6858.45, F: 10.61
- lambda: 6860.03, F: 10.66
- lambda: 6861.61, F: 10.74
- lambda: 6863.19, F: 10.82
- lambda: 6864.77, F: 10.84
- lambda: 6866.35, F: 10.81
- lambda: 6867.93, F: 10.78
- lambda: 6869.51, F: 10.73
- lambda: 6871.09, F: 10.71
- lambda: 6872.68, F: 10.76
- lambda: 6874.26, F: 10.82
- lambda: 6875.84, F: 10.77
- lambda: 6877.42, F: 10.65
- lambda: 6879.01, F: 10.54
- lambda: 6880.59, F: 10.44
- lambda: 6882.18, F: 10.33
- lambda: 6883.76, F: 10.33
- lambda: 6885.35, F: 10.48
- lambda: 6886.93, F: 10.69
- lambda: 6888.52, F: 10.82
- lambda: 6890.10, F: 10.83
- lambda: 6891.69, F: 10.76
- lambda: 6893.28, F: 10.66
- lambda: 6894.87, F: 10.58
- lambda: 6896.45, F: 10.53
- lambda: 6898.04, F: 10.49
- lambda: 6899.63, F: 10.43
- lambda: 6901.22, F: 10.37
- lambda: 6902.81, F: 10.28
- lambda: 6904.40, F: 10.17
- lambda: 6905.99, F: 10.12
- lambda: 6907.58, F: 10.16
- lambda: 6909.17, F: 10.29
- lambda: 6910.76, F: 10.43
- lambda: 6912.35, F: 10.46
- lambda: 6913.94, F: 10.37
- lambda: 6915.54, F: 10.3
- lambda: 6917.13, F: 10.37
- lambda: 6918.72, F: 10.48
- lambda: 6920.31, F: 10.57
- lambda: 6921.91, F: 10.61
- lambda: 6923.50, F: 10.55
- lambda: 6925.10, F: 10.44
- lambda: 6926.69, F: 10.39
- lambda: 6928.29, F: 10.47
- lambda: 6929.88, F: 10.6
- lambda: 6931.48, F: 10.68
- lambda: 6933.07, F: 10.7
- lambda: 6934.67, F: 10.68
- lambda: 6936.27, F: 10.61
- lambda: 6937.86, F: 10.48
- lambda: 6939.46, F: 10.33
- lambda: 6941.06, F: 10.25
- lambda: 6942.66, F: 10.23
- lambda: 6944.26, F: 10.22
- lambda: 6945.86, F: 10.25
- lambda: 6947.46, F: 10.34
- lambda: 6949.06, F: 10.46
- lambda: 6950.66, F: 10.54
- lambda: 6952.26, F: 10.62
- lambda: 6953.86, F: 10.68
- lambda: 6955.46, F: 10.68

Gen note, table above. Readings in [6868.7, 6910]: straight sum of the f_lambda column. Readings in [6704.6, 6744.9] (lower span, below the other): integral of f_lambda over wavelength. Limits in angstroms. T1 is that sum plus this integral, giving 701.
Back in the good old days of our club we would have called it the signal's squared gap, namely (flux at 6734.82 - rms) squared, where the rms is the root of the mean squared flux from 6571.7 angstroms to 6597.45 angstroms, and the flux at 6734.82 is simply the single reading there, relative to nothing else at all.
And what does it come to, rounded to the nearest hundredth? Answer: 0.11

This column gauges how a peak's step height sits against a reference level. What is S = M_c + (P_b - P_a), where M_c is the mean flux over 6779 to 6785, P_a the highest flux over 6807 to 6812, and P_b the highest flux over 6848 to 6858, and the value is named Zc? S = 10.6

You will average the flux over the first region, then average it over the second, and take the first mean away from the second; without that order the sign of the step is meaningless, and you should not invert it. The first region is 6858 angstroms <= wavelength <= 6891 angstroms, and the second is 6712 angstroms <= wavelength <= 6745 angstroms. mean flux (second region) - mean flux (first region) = -0.10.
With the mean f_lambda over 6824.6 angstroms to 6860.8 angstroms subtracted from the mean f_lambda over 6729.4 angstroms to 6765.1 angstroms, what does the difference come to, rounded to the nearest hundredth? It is 0.09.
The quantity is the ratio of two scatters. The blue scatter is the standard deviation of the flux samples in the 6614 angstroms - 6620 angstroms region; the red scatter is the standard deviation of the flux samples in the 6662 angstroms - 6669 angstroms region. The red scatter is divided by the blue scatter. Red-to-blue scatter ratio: 2.1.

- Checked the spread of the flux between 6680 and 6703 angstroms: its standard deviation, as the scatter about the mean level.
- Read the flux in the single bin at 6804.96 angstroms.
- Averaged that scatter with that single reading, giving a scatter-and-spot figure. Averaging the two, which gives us 5.36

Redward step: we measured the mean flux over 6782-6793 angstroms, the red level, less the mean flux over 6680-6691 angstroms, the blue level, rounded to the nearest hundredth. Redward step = -0.29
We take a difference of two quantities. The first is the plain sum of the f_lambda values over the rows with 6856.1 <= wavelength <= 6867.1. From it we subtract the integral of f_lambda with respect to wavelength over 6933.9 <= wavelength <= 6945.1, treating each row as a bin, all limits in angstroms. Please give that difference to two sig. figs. -41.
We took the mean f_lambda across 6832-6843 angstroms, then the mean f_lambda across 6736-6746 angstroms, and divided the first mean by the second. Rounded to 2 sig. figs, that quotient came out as 0.99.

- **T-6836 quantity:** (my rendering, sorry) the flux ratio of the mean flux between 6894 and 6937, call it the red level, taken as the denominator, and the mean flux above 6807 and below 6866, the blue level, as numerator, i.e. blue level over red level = 1.01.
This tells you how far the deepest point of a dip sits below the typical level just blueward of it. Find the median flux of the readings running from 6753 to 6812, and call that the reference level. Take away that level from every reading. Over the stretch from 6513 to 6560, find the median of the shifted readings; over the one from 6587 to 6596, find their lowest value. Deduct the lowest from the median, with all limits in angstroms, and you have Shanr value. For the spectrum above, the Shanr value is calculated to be 0.65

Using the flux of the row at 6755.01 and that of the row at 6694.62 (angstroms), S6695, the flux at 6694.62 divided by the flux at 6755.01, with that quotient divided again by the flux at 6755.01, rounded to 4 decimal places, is 0.0976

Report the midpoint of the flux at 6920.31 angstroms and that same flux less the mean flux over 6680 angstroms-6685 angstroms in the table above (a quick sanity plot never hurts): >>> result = 5.16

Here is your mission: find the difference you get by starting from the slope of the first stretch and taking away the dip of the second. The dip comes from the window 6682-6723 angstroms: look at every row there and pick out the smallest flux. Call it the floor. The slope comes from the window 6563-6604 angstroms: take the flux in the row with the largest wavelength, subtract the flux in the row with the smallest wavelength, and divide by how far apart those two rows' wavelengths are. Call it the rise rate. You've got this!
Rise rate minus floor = -10.3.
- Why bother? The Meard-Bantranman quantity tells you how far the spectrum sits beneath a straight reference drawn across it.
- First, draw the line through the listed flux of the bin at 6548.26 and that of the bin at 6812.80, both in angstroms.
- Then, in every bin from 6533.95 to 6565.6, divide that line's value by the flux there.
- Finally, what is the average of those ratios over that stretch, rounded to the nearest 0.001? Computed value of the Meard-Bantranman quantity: 1.024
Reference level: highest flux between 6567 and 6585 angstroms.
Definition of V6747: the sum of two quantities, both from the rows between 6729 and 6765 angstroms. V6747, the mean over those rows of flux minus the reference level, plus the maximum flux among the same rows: 10.3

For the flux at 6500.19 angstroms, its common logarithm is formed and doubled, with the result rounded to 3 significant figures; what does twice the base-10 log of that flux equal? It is 2.04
